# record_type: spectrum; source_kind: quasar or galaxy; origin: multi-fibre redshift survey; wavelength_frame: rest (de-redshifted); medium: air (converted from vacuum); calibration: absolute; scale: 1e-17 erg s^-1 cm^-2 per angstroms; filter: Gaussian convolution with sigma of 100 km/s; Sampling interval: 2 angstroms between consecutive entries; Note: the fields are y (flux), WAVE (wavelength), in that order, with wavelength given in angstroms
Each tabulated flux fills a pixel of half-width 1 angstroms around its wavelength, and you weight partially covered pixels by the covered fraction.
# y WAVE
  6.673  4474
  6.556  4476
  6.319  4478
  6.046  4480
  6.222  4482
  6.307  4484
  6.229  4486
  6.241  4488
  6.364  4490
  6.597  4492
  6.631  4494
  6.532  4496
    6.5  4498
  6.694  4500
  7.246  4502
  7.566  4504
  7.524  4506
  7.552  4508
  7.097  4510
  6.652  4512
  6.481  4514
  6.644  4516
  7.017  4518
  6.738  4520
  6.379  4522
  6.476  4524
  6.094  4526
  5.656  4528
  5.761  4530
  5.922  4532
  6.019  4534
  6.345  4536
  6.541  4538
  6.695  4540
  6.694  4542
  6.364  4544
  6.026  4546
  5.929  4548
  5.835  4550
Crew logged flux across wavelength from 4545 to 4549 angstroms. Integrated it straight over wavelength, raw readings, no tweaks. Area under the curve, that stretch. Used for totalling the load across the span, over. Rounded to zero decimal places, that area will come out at 24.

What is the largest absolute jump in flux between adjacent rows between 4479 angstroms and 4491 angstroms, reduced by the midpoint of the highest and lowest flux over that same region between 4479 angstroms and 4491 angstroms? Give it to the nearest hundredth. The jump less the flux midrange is -6.03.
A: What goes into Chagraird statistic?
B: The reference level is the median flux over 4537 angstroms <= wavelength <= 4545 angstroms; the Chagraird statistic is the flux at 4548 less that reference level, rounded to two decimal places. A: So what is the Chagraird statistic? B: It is -0.69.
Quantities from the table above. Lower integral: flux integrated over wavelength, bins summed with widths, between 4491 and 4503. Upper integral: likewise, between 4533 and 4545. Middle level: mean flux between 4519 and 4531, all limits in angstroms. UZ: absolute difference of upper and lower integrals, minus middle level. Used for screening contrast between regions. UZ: -3.1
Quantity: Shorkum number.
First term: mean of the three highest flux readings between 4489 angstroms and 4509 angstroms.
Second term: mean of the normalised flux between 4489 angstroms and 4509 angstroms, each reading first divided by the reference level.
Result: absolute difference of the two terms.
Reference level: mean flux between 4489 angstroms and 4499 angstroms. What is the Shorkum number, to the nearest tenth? 6.5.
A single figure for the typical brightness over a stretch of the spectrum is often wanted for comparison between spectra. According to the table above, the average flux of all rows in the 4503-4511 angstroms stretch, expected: 7.4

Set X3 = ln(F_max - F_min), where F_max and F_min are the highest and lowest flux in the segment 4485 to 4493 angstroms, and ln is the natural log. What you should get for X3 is -1.0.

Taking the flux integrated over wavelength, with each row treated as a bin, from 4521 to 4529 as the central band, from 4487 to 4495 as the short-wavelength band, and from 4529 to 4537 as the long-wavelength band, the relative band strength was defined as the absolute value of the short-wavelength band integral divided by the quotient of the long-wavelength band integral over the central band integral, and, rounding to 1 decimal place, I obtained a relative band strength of 52.9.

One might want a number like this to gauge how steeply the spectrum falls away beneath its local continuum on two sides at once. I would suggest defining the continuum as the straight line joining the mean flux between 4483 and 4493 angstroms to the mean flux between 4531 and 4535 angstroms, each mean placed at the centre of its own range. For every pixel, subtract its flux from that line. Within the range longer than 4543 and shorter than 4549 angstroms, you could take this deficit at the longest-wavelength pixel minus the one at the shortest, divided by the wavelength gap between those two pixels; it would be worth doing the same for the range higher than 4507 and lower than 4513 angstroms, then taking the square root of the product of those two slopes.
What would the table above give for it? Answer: 0.15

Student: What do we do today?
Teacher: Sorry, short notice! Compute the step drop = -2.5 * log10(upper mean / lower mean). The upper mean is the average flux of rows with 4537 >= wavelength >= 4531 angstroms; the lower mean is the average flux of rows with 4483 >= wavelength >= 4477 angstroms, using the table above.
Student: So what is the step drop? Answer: 0.018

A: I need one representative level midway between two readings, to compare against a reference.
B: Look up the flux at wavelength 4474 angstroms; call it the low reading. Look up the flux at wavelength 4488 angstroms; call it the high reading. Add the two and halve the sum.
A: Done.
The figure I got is 6.46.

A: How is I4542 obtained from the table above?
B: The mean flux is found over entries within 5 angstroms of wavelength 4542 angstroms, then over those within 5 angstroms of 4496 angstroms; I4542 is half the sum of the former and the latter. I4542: 6.53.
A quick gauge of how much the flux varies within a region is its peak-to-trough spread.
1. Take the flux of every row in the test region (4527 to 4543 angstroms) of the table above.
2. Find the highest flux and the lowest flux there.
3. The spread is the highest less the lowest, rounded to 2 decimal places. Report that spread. 1.04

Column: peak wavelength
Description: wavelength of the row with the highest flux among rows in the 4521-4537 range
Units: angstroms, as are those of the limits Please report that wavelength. 4524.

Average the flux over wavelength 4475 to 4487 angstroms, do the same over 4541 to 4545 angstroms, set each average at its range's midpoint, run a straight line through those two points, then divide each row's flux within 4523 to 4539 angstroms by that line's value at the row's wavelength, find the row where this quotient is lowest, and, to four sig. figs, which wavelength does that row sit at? 4528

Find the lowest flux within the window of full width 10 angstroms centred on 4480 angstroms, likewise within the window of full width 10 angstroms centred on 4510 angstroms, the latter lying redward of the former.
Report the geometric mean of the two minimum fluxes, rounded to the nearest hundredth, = 6.26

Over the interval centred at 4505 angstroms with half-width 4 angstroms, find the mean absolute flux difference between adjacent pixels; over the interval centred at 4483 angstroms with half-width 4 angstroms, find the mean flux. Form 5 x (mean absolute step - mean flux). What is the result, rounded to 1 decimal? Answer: -30.4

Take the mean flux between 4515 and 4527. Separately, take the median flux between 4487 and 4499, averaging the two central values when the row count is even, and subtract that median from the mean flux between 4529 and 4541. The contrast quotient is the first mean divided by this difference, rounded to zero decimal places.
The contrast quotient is -22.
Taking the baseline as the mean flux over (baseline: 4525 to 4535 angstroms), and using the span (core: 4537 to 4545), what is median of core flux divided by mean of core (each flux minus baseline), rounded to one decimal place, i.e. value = 9.7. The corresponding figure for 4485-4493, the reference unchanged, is 13.5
